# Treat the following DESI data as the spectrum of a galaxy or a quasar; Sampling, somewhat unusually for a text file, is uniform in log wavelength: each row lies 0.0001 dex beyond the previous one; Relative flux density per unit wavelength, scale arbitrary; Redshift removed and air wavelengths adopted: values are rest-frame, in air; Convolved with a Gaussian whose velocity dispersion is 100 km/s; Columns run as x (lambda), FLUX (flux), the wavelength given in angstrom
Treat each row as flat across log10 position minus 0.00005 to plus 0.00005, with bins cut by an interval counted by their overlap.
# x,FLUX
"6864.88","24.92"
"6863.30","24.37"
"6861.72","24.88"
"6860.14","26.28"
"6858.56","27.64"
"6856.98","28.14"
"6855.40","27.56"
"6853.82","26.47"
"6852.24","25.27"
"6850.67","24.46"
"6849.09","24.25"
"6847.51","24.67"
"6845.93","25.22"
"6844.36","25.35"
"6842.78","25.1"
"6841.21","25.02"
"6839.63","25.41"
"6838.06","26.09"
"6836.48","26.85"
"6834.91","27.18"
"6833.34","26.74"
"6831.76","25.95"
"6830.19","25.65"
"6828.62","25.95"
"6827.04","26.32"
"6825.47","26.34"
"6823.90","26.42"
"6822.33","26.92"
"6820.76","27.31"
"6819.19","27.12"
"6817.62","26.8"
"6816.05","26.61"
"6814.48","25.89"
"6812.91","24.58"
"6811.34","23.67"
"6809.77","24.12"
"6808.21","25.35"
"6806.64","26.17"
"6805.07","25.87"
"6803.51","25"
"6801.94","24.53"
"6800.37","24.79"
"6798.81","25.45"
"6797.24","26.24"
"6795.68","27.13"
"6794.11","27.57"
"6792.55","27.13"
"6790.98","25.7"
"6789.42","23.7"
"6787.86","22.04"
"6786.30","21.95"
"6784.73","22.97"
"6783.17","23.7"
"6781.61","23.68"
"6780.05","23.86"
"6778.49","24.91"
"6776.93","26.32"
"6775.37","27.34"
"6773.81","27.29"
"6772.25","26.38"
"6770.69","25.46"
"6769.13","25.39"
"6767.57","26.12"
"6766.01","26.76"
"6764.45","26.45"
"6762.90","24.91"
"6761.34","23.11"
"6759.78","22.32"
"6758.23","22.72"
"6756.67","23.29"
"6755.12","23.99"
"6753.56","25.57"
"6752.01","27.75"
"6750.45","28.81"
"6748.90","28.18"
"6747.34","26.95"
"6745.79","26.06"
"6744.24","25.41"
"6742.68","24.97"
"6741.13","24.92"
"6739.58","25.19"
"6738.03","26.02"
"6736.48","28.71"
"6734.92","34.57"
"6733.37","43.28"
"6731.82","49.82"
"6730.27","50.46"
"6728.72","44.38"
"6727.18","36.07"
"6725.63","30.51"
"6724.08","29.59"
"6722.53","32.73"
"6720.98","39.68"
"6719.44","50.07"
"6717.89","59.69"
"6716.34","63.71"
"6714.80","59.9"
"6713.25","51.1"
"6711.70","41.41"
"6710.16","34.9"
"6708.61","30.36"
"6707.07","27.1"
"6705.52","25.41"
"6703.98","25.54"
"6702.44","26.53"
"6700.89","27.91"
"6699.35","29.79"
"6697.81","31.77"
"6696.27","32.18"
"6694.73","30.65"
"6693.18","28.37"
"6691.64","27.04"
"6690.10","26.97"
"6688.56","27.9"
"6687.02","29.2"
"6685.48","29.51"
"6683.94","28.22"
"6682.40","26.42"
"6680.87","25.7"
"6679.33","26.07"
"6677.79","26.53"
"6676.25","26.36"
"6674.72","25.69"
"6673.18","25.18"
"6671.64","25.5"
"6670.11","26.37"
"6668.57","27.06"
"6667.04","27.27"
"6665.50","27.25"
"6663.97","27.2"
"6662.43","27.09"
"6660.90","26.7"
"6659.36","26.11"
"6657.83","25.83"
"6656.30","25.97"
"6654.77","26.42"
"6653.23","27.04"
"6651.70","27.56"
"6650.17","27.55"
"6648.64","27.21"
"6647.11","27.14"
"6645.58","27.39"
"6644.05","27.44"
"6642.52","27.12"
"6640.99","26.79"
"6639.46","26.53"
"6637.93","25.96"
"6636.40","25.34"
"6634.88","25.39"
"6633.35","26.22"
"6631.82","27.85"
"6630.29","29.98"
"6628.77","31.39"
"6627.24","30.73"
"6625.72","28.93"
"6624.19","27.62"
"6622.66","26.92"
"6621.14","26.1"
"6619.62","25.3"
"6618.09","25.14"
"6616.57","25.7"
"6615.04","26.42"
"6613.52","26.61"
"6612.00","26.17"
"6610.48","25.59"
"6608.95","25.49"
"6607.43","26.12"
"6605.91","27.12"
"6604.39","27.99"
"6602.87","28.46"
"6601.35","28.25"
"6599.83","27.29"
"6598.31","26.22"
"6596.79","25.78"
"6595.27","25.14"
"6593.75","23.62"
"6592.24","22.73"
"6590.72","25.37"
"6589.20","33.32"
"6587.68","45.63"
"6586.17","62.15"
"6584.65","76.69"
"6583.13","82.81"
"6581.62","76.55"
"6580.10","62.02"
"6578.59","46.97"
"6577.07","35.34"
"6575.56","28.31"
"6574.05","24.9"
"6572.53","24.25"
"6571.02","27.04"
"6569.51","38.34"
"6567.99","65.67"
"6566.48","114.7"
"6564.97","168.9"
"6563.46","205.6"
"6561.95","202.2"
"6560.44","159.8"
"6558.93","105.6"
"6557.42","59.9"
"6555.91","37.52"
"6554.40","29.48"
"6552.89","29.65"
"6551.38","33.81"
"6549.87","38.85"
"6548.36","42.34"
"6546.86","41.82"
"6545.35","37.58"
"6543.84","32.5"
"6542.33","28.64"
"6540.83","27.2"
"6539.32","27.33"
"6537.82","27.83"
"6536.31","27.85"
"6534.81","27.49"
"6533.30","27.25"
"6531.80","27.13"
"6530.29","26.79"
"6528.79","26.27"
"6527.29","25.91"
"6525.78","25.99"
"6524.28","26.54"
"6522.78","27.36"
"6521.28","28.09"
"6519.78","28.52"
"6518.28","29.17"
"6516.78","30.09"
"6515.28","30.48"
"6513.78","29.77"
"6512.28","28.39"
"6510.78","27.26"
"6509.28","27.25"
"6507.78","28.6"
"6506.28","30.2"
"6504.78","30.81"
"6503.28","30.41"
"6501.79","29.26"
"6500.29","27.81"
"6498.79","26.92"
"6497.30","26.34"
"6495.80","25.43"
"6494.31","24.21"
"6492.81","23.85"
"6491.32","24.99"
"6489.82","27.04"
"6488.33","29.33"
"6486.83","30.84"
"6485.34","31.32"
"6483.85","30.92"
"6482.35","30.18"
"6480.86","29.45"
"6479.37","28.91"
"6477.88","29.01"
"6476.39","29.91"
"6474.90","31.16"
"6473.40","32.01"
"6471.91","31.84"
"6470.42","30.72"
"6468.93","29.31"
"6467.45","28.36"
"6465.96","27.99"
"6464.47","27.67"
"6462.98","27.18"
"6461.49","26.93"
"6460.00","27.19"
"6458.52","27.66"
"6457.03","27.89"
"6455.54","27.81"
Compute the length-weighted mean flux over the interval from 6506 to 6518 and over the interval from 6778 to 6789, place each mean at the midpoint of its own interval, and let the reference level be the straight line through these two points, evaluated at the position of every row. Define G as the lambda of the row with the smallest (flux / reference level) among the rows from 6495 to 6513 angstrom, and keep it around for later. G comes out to 6495.80 angstrom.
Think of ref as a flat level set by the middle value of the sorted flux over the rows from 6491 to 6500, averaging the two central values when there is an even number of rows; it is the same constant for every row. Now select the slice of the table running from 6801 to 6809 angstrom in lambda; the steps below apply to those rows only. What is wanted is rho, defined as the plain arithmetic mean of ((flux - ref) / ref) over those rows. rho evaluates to 0.01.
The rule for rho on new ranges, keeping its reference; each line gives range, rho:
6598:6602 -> 0.08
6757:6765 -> -0.05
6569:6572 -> 0.30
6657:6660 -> 0.03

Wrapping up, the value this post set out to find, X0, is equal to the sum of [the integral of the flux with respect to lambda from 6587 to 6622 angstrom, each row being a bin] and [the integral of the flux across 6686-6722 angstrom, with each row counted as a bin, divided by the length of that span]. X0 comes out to 986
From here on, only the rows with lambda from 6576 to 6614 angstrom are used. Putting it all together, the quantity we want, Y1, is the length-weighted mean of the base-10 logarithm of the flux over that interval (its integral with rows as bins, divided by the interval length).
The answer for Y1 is 1.53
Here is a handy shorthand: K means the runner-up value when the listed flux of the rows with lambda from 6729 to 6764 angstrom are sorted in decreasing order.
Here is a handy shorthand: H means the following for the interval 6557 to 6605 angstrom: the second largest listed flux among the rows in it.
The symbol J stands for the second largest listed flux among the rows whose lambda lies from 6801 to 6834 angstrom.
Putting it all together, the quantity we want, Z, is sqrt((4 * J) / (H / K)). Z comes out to 5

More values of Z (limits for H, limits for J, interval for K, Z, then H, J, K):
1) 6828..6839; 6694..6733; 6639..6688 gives 16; 26.85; 59.9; 29.2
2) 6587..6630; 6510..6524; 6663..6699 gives 11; 33.32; 30.09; 31.77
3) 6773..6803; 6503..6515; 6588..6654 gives 12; 27.34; 30.41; 31.39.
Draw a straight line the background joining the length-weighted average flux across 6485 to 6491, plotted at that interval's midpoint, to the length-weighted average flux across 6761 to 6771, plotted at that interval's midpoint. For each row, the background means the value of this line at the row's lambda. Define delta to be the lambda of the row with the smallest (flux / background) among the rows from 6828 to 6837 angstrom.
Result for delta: 6830.19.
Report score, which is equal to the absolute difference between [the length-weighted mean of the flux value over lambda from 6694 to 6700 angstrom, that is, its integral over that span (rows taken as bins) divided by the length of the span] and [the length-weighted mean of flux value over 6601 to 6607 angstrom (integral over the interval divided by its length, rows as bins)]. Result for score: 3.3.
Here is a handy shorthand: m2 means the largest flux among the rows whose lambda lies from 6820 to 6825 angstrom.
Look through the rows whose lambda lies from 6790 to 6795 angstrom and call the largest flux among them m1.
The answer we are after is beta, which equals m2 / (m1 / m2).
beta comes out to 27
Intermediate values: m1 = 27.57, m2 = 27.31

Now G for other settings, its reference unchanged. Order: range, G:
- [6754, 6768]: 6759.78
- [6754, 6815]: 6759.78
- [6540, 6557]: 6540.83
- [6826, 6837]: 6830.19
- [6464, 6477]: 6464.47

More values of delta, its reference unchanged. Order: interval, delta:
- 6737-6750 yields 6741.13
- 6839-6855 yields 6849.09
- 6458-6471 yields 6461.49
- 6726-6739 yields 6738.03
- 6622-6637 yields 6636.40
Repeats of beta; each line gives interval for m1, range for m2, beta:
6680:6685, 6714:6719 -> 144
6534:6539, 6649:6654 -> 27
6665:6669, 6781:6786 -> 21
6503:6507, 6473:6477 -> 33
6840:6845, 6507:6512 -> 32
